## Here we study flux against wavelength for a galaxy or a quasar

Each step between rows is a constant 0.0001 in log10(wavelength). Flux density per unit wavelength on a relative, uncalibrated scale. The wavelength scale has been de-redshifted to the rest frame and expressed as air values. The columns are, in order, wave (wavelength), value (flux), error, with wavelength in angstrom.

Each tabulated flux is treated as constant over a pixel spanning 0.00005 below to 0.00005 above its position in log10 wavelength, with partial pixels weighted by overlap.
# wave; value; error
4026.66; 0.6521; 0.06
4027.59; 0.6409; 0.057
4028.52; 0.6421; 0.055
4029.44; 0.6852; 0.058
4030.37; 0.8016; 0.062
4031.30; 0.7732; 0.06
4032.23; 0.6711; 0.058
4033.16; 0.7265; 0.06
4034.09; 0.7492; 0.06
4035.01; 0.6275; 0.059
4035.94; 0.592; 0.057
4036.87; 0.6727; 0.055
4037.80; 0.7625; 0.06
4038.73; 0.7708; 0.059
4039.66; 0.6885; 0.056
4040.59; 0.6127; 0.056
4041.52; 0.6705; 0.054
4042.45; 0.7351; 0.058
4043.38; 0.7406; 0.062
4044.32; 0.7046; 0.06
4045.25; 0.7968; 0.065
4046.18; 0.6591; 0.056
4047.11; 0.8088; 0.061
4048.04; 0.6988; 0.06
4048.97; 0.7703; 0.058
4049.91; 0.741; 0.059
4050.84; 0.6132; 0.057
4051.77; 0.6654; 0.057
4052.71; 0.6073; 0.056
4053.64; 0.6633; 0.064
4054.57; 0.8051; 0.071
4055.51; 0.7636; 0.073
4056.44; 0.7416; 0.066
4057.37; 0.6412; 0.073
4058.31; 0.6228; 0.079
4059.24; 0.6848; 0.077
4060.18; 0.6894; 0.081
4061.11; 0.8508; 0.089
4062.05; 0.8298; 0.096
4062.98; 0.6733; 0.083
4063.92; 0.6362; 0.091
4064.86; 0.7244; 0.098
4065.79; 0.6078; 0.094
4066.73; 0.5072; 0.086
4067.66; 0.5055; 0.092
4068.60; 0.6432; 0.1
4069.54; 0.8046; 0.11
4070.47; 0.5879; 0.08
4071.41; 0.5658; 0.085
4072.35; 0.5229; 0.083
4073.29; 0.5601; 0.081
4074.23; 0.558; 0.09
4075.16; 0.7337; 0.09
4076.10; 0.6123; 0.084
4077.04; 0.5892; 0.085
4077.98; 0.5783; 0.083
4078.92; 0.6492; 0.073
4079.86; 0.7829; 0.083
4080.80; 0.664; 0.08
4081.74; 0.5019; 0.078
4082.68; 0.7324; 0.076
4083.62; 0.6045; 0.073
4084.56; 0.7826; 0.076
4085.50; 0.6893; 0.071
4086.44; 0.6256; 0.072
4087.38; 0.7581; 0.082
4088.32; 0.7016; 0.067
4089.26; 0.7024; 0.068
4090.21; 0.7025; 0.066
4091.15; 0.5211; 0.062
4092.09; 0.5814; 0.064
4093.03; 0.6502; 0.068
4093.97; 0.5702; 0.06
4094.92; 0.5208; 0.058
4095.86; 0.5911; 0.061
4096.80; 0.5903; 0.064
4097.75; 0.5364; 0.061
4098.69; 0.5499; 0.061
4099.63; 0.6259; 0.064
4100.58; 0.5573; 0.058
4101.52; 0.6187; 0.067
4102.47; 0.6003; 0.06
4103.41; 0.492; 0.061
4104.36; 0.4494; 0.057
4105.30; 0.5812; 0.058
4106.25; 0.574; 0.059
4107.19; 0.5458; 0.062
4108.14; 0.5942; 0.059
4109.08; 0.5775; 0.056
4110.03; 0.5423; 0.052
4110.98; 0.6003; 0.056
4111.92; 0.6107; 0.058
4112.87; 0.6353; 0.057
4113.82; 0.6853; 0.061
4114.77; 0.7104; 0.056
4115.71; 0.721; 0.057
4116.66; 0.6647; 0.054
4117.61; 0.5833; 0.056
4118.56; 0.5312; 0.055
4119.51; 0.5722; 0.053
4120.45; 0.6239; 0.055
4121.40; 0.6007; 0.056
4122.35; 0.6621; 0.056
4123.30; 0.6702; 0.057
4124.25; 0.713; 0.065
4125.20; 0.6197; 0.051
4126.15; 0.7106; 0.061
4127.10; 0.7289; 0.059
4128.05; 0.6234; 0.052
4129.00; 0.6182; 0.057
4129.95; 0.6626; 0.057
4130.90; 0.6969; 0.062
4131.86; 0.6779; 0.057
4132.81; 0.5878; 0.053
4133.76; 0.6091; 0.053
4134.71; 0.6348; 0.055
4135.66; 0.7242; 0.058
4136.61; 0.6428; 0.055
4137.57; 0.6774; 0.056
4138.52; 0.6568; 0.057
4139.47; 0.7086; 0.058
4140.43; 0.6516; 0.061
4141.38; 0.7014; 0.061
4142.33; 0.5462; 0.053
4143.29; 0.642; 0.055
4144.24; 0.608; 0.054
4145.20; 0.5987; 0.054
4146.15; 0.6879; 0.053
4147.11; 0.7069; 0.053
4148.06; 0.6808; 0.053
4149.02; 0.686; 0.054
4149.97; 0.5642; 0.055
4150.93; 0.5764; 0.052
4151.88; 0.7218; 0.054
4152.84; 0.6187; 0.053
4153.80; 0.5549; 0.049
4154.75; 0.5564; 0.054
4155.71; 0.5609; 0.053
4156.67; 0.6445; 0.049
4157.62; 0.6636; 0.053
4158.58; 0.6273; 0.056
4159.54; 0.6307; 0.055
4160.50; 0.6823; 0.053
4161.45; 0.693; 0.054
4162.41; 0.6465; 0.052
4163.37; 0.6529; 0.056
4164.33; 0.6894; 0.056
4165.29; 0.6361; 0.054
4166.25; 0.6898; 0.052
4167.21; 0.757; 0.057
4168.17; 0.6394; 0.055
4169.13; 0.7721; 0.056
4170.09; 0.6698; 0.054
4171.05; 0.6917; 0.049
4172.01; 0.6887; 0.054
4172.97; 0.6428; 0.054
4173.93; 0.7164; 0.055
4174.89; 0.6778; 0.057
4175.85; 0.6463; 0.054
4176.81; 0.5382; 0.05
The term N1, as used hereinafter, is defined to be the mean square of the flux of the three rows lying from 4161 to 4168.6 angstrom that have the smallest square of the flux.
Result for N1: 0.41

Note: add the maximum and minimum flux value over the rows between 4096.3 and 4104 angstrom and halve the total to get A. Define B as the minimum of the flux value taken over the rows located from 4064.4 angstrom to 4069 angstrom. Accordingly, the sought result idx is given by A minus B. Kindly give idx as 0.05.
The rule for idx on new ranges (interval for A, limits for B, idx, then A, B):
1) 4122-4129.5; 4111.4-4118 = 0.09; 0.67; 0.5833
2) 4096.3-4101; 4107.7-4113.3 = 0.04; 0.58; 0.5423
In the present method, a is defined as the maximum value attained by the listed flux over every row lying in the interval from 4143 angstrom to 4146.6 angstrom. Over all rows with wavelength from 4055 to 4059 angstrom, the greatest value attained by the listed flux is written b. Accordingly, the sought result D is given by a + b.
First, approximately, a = 0.6879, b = 0.7636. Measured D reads 1.45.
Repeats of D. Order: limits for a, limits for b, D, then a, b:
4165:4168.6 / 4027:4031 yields 1.56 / 0.757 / 0.8016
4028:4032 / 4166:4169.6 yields 1.57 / 0.8016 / 0.7721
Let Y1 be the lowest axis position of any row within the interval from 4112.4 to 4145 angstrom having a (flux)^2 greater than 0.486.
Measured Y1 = 4114.77 angstrom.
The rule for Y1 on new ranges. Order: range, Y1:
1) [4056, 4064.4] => 4056.44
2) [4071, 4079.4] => 4075.16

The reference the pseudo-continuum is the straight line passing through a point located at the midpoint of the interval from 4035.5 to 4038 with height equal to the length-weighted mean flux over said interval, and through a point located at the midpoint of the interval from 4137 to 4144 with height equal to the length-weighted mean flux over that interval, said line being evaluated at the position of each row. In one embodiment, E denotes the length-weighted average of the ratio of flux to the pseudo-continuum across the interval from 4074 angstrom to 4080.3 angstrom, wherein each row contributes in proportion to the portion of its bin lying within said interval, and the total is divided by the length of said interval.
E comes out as 0.98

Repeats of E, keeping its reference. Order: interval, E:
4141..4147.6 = 0.98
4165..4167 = 1.04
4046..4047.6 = 1.12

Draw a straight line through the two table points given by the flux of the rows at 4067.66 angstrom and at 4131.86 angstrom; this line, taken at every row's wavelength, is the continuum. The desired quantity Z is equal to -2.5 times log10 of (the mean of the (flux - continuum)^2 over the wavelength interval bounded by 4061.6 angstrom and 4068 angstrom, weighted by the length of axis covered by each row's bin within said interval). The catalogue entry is 3.7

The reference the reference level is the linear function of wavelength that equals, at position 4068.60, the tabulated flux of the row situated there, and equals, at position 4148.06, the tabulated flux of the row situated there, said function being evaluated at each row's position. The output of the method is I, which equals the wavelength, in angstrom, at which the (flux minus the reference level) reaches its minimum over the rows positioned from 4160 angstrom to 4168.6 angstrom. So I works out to 4165.29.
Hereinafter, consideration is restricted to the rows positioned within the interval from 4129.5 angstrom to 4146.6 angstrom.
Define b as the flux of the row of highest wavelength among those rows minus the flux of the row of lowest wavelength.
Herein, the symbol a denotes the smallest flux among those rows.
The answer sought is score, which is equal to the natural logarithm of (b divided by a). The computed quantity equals -3.1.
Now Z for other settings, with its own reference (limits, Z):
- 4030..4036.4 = 2.6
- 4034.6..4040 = 2.8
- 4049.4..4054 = 3.5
